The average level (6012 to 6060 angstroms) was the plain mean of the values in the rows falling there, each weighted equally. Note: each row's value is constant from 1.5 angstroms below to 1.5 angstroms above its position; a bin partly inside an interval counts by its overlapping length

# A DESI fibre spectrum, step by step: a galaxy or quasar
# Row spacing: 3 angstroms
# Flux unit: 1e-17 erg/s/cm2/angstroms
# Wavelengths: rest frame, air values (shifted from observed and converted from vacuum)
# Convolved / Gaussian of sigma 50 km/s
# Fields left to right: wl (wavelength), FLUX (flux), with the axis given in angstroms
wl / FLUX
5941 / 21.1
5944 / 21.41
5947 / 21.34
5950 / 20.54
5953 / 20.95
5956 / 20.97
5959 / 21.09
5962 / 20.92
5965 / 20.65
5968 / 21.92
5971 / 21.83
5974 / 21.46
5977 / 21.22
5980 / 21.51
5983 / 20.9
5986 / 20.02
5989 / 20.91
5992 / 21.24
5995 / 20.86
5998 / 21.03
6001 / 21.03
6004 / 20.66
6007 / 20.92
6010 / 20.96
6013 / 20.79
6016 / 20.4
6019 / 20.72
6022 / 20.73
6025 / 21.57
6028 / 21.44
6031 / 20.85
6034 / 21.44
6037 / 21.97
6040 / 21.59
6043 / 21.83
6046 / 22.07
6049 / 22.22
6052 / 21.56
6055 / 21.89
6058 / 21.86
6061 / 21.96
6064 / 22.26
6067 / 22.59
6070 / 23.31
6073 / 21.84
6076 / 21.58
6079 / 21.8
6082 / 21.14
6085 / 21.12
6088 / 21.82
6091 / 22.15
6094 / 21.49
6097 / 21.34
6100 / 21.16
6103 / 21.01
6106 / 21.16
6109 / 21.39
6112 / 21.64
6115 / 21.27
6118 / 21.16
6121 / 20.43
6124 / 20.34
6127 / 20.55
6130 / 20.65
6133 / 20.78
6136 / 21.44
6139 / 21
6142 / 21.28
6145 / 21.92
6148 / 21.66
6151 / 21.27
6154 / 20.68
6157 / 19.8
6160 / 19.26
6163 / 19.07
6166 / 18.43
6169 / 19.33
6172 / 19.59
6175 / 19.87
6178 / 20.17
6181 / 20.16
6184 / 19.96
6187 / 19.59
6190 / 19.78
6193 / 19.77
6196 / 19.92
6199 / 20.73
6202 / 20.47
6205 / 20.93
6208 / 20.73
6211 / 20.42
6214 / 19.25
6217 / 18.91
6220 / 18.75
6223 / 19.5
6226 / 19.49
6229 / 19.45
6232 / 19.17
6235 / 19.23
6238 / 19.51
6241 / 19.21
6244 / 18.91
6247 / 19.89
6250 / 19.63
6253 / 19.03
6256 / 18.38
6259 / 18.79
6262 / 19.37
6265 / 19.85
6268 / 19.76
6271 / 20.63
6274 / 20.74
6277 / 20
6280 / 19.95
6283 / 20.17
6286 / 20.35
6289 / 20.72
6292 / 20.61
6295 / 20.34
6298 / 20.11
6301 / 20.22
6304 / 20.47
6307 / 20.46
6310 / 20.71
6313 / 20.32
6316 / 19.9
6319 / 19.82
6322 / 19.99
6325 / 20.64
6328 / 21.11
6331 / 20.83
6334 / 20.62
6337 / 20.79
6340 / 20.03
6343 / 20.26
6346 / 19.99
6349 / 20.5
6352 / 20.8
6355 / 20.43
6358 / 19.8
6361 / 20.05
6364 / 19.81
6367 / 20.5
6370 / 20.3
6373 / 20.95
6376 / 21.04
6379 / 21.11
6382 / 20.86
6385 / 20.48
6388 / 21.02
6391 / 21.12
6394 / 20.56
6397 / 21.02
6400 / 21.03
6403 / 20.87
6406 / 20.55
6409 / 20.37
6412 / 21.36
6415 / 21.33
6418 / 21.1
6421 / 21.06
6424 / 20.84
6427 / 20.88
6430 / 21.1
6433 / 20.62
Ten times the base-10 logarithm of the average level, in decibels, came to 13.3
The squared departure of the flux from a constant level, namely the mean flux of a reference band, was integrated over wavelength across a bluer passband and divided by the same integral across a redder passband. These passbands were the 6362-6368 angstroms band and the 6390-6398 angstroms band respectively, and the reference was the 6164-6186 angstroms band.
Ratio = 0.2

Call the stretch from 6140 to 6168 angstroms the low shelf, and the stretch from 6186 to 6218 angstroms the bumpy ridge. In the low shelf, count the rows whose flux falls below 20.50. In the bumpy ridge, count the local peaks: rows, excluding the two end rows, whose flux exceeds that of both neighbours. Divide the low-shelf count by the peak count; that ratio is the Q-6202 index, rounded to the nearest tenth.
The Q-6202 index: 1.3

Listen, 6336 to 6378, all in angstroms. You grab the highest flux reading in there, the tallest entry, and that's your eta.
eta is 21.04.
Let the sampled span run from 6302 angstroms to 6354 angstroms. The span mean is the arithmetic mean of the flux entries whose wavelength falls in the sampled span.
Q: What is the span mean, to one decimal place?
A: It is 20.4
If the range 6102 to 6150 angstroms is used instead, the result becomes 21.1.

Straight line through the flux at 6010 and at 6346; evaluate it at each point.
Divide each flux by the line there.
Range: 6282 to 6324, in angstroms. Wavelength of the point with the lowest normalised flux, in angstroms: 6319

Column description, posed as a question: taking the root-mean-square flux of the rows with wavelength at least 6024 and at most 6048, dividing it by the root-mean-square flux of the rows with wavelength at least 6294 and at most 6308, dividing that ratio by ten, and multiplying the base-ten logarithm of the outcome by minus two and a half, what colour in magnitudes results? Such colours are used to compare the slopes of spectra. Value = 2.43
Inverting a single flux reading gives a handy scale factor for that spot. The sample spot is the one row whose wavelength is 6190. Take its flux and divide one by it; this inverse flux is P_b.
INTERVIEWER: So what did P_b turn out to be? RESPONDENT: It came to 0.0506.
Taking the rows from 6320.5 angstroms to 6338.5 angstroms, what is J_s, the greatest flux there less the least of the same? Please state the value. 1.1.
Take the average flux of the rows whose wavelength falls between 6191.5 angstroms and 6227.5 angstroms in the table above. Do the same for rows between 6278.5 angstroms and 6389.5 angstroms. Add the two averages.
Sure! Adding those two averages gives 40.3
